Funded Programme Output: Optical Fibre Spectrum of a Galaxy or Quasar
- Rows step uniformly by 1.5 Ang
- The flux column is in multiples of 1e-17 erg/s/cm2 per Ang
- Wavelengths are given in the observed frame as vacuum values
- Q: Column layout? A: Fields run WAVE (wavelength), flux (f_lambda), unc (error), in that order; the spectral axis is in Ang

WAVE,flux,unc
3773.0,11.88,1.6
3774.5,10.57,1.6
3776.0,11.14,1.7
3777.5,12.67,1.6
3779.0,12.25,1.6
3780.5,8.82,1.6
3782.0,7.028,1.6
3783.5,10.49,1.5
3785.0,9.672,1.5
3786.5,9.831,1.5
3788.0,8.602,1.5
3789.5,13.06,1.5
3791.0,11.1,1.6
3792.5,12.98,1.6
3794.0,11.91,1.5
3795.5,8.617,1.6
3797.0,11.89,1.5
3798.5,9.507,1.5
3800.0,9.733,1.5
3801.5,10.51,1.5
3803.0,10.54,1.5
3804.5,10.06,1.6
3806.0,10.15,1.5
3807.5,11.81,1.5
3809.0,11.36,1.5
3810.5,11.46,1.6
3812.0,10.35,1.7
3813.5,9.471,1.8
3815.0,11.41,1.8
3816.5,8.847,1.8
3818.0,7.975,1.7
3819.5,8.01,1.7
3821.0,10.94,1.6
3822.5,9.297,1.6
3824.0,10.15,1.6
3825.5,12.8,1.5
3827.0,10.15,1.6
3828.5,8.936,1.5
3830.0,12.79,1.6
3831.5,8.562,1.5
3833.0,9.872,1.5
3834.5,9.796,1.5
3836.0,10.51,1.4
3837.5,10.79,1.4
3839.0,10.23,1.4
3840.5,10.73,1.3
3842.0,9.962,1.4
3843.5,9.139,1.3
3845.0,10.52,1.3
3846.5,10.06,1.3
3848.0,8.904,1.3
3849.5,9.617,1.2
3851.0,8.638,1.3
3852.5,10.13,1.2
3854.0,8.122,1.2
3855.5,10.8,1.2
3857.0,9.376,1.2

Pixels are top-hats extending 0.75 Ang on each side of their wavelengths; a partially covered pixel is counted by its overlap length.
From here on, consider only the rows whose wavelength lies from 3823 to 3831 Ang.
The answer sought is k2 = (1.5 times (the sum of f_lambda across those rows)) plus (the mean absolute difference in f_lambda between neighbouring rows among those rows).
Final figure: 85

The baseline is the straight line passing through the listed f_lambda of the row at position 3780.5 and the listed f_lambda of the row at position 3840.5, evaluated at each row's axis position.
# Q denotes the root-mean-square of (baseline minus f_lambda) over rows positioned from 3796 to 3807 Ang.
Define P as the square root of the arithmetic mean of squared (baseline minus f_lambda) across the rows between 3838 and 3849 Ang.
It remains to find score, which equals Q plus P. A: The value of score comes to 2.27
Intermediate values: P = 1.12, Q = 1.1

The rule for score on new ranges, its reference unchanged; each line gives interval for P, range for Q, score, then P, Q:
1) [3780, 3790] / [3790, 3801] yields 3.95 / 1.81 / 2.1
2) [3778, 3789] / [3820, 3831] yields 3.16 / 1.66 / 1.5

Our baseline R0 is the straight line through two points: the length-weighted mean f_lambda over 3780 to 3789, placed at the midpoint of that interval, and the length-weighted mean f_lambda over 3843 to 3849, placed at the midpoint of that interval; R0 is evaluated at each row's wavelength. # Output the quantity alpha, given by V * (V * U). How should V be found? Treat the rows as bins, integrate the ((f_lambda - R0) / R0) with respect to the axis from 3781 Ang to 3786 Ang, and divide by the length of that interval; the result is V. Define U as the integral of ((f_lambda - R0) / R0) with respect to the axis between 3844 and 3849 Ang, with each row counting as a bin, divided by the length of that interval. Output 0.0000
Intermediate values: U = 0.01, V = -0.01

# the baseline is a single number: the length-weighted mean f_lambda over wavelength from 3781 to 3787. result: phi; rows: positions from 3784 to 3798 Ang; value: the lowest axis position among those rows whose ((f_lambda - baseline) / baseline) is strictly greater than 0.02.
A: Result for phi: 3785.0 Ang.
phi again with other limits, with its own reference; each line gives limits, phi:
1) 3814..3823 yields 3815.0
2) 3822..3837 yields 3824.0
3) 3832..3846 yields 3833.0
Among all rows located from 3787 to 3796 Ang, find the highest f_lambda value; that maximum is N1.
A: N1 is 13.06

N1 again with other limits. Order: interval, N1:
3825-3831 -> 12.8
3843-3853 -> 10.52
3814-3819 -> 11.41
